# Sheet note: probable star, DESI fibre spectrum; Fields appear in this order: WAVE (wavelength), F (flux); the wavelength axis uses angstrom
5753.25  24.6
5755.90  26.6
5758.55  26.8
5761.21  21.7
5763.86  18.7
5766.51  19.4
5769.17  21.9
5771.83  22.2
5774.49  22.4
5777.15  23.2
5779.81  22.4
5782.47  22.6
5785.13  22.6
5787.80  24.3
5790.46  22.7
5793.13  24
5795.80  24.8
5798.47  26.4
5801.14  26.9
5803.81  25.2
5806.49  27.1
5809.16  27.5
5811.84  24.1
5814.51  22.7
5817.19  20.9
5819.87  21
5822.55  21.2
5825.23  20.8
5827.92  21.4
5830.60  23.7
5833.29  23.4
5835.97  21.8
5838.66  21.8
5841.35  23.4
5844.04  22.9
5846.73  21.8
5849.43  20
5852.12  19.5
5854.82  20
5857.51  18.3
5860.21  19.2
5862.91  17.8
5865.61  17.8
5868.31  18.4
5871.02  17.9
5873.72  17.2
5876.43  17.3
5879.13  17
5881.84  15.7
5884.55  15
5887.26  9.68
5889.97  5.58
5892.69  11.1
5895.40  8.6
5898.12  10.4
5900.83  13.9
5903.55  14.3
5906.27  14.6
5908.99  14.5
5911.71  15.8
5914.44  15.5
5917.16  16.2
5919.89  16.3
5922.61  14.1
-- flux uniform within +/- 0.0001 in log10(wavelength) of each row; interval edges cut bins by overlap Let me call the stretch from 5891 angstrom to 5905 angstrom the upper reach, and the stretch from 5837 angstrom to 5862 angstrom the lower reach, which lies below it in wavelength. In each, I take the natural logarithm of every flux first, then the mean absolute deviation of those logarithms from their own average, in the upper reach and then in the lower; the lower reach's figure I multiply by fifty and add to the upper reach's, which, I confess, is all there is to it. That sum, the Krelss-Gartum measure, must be 3.8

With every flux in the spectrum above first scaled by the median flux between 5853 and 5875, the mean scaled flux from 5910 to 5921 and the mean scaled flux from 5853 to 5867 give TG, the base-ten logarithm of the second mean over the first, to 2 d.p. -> 0.07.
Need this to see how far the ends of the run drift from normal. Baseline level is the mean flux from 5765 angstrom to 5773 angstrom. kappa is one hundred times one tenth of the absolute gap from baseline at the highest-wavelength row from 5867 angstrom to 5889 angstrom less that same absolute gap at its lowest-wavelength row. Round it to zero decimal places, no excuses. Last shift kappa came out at 87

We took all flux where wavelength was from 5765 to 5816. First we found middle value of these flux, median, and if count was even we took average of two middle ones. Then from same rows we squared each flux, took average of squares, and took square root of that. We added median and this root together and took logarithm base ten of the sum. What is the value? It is 1.67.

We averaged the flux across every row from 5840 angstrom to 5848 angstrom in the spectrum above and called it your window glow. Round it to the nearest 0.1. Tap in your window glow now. 22.7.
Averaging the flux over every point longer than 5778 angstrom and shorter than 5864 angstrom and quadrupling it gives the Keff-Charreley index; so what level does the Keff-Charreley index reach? 90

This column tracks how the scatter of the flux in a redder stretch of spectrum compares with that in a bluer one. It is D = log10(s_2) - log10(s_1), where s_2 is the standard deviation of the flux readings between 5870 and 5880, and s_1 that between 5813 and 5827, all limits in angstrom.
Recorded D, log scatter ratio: -0.3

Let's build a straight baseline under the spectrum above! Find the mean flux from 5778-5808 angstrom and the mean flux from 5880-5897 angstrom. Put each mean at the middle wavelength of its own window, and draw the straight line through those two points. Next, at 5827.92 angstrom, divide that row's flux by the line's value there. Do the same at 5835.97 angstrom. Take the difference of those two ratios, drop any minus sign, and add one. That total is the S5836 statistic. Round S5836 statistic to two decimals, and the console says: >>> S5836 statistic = 1.09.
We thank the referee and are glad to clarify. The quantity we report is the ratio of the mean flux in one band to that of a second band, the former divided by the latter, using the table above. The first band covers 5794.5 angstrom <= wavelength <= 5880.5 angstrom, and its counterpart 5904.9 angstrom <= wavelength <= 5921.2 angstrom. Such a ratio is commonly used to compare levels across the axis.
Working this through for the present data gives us 1.4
